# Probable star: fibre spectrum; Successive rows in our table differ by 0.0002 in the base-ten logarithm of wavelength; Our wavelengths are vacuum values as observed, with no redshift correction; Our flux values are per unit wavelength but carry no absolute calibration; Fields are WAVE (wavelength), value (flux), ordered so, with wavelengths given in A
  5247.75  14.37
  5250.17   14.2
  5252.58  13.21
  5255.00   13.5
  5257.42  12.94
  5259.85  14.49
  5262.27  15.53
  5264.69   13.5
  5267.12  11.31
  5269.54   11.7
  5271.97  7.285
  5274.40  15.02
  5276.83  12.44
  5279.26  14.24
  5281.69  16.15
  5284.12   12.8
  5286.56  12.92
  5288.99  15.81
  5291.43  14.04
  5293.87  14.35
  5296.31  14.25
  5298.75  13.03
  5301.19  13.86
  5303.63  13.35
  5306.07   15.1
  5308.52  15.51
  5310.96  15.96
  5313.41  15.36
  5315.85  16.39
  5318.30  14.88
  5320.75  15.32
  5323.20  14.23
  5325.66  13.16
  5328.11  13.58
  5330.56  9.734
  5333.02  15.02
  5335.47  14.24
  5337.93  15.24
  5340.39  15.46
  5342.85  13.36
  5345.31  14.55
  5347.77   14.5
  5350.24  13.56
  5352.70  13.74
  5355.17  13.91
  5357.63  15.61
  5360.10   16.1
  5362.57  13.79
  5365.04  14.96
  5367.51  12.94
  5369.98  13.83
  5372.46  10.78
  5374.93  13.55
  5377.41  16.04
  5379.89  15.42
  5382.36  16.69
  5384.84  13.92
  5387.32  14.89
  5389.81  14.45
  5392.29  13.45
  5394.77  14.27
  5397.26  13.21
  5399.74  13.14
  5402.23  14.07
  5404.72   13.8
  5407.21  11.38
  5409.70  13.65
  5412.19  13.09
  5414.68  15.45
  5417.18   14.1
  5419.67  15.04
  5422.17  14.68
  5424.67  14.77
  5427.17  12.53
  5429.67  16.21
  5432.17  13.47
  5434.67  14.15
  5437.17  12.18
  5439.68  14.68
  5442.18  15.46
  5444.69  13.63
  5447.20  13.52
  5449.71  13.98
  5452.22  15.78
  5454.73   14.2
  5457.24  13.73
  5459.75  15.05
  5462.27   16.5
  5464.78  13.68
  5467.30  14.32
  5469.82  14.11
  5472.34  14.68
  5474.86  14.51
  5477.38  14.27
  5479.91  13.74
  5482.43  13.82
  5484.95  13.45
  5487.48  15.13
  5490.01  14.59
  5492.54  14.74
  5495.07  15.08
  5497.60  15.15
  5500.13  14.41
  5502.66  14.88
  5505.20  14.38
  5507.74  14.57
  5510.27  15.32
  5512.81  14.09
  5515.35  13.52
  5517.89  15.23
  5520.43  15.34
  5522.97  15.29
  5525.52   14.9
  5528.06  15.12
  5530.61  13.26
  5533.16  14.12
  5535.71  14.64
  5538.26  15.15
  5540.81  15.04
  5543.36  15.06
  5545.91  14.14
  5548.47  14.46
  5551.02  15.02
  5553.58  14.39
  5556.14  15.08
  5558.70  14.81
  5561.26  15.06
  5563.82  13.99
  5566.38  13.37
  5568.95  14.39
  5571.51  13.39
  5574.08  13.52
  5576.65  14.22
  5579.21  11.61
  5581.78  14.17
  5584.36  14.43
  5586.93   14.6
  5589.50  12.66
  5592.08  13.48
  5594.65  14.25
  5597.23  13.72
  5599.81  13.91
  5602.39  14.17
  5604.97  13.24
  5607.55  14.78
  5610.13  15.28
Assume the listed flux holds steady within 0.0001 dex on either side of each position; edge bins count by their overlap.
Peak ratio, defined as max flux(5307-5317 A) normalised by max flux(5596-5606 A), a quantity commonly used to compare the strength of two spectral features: 1.16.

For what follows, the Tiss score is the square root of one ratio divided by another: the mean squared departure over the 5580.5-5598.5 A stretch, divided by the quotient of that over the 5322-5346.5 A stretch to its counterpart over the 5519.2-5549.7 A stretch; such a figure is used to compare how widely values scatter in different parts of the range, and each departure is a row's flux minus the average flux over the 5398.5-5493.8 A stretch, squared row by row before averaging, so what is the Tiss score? 0.34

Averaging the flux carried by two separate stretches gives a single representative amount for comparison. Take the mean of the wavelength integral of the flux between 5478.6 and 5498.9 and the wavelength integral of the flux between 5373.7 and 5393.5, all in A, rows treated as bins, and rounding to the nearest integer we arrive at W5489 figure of 293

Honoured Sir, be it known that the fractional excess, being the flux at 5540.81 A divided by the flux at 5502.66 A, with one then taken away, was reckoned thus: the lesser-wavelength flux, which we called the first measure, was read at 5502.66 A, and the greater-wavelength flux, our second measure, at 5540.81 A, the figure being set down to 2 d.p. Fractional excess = 0.01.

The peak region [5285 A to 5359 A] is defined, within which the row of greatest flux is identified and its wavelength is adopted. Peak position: 5315.85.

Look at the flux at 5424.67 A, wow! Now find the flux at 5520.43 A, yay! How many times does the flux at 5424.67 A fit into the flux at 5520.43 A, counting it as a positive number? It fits 1.04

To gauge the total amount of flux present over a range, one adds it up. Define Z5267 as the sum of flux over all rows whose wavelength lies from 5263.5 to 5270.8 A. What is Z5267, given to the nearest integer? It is 37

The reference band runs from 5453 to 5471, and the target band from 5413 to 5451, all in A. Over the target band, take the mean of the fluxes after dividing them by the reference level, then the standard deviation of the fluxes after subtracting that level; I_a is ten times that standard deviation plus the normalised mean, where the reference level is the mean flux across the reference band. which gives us 12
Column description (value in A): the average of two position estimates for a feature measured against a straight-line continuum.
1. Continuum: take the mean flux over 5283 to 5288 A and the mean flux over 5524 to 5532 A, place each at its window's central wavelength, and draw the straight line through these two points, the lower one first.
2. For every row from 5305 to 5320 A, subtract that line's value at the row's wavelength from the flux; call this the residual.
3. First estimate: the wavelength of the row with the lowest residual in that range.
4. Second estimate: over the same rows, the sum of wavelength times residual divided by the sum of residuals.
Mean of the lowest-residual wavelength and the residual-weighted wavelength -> 5315.3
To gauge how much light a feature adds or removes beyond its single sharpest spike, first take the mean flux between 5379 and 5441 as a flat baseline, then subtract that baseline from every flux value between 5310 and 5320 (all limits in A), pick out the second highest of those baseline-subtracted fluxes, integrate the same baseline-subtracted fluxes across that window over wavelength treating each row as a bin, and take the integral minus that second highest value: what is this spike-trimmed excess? 13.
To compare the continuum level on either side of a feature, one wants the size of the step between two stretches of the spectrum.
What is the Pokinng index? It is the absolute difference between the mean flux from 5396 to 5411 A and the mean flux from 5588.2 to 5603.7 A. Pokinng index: 0.49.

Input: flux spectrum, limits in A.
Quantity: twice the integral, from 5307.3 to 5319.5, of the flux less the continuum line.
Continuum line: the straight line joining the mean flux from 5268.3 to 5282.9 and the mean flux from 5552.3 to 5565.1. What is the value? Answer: 63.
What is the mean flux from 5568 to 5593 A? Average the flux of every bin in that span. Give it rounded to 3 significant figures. 13.6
